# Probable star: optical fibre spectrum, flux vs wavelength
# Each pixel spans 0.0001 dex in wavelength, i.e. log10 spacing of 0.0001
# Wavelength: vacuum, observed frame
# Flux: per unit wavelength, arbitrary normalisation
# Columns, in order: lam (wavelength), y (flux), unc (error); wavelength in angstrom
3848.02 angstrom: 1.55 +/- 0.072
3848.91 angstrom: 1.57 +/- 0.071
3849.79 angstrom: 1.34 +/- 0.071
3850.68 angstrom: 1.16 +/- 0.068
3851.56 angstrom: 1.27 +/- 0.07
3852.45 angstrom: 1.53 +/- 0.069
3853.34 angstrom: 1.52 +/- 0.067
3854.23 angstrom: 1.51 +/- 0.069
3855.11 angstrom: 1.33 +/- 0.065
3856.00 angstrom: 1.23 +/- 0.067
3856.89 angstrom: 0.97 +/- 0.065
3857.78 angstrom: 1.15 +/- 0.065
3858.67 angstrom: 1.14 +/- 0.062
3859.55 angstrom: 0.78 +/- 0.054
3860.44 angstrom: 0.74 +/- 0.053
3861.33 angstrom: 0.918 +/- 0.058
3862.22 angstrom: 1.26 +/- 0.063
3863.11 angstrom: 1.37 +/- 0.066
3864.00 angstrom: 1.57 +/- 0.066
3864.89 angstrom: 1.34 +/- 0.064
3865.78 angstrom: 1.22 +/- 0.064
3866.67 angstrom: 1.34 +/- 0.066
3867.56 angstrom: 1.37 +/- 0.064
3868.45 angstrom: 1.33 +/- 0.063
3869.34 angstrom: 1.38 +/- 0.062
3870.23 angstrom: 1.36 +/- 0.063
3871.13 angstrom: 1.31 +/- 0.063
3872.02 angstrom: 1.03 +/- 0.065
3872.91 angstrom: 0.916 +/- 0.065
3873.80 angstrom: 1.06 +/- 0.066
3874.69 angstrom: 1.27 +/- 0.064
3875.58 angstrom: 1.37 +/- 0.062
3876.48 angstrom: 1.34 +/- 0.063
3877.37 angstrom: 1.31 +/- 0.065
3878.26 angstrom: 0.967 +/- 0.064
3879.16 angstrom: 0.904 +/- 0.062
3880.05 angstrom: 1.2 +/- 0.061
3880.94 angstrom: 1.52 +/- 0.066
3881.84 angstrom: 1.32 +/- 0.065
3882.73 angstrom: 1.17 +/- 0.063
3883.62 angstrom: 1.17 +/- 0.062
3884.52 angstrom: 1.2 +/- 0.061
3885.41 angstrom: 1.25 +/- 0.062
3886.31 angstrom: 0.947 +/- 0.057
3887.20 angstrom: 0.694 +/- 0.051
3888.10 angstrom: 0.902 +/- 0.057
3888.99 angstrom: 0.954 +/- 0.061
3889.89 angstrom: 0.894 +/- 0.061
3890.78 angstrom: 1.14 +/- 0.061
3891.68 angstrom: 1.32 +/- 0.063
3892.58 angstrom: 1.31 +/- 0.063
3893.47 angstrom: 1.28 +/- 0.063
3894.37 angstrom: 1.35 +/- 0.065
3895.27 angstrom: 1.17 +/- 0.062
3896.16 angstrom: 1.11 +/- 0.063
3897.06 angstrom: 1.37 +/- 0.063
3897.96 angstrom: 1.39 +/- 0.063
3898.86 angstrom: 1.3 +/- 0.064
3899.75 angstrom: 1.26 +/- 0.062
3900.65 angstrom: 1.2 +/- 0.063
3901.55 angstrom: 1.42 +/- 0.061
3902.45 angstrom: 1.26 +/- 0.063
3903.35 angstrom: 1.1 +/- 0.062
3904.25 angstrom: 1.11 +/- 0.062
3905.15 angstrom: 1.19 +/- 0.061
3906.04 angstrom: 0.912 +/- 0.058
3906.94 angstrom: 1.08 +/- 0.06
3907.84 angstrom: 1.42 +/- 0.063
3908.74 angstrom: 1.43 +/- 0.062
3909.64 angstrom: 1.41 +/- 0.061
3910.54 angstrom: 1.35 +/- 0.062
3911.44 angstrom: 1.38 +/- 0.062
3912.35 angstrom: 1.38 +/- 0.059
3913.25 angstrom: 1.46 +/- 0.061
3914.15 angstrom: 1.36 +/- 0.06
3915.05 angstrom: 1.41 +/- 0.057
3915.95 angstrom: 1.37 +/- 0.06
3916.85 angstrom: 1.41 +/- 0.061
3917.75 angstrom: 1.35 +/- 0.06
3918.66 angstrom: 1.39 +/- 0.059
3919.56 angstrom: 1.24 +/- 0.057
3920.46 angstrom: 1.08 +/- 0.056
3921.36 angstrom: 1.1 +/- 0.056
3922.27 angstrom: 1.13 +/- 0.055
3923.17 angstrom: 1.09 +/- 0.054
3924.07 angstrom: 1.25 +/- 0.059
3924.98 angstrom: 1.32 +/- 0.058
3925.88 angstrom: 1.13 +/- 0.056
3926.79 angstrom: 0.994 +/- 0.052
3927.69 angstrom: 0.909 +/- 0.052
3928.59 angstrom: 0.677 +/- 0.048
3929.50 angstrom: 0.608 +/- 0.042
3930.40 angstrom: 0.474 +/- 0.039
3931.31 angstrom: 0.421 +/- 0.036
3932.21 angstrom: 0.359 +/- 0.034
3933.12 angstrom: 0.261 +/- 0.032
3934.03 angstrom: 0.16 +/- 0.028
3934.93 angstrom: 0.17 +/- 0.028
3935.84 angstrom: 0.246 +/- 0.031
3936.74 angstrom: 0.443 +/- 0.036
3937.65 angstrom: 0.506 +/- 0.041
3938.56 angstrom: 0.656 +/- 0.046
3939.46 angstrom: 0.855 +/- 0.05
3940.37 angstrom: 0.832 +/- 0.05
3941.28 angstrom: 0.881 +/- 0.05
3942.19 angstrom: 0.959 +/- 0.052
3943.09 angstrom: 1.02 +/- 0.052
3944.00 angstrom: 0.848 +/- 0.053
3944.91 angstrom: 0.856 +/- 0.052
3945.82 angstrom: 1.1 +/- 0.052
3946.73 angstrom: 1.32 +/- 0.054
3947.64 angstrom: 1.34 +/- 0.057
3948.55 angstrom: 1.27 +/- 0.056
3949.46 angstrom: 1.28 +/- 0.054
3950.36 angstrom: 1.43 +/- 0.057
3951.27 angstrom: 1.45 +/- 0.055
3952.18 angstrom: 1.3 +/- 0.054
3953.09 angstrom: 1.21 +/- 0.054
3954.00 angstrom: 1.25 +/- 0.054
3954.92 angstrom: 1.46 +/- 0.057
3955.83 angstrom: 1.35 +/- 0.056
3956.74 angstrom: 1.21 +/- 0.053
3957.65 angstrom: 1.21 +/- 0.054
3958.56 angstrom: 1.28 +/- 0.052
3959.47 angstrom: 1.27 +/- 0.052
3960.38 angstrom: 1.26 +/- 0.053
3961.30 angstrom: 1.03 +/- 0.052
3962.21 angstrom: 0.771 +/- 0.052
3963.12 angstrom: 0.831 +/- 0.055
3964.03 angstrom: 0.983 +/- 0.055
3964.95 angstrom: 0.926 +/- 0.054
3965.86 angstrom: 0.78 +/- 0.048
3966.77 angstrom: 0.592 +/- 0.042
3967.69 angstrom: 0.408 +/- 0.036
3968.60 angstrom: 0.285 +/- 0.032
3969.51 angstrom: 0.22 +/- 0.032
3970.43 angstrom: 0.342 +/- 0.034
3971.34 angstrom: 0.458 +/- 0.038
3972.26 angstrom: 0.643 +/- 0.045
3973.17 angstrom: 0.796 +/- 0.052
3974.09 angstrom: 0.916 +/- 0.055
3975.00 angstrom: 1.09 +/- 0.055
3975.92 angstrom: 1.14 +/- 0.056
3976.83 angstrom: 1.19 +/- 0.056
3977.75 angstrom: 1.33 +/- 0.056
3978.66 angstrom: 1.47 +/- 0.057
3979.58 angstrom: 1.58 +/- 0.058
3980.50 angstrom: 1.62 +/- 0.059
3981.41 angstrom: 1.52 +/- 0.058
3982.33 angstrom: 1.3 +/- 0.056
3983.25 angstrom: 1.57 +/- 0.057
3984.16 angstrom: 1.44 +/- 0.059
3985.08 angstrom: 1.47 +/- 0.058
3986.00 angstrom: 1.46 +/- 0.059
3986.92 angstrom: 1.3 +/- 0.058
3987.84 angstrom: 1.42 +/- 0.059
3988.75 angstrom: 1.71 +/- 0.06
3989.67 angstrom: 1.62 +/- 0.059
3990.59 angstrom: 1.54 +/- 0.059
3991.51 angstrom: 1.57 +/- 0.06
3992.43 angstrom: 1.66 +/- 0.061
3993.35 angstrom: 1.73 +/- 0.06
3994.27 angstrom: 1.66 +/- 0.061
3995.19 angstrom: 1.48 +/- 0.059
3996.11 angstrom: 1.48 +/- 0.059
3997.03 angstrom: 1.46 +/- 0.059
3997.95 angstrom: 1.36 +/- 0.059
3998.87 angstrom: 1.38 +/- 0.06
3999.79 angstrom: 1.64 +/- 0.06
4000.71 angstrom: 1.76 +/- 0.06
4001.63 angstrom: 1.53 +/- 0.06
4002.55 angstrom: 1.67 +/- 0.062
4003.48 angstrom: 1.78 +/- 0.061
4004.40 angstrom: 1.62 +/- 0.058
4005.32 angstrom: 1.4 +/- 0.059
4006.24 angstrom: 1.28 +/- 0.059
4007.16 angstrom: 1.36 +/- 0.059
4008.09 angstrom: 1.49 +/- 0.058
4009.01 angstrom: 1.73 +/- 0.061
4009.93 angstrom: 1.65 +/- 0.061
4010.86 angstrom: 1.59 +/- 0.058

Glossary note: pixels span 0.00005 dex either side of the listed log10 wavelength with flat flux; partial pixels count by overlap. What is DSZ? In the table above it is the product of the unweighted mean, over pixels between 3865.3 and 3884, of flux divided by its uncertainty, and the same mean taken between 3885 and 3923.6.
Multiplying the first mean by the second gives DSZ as 392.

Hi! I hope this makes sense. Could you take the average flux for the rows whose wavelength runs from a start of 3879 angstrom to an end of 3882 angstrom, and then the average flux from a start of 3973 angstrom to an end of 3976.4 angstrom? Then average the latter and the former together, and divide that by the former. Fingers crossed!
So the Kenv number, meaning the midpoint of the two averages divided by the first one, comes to 0.90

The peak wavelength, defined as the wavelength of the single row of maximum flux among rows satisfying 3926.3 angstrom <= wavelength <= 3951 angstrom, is 3950.36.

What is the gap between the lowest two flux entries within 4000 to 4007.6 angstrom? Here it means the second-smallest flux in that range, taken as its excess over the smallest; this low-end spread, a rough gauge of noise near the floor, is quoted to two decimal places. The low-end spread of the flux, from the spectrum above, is 0.08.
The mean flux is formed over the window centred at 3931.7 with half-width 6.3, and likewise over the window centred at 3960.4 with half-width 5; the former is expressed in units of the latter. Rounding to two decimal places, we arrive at 0.48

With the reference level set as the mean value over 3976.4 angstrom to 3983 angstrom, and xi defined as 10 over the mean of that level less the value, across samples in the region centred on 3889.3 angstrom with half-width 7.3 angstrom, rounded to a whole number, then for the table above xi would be 32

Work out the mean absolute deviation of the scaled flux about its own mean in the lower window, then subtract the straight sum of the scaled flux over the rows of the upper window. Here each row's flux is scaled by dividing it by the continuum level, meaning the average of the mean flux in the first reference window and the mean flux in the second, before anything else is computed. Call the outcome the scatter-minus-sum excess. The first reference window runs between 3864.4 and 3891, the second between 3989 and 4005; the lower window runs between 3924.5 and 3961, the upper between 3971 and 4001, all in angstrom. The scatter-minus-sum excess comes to -33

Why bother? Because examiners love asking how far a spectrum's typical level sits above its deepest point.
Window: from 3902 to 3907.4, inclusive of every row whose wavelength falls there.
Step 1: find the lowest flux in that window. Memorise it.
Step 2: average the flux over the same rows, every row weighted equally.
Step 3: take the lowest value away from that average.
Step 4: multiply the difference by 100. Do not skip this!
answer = 20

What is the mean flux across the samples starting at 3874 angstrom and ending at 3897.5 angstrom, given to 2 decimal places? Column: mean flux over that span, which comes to 1.17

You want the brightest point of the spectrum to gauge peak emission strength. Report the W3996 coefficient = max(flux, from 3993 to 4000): 1.73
